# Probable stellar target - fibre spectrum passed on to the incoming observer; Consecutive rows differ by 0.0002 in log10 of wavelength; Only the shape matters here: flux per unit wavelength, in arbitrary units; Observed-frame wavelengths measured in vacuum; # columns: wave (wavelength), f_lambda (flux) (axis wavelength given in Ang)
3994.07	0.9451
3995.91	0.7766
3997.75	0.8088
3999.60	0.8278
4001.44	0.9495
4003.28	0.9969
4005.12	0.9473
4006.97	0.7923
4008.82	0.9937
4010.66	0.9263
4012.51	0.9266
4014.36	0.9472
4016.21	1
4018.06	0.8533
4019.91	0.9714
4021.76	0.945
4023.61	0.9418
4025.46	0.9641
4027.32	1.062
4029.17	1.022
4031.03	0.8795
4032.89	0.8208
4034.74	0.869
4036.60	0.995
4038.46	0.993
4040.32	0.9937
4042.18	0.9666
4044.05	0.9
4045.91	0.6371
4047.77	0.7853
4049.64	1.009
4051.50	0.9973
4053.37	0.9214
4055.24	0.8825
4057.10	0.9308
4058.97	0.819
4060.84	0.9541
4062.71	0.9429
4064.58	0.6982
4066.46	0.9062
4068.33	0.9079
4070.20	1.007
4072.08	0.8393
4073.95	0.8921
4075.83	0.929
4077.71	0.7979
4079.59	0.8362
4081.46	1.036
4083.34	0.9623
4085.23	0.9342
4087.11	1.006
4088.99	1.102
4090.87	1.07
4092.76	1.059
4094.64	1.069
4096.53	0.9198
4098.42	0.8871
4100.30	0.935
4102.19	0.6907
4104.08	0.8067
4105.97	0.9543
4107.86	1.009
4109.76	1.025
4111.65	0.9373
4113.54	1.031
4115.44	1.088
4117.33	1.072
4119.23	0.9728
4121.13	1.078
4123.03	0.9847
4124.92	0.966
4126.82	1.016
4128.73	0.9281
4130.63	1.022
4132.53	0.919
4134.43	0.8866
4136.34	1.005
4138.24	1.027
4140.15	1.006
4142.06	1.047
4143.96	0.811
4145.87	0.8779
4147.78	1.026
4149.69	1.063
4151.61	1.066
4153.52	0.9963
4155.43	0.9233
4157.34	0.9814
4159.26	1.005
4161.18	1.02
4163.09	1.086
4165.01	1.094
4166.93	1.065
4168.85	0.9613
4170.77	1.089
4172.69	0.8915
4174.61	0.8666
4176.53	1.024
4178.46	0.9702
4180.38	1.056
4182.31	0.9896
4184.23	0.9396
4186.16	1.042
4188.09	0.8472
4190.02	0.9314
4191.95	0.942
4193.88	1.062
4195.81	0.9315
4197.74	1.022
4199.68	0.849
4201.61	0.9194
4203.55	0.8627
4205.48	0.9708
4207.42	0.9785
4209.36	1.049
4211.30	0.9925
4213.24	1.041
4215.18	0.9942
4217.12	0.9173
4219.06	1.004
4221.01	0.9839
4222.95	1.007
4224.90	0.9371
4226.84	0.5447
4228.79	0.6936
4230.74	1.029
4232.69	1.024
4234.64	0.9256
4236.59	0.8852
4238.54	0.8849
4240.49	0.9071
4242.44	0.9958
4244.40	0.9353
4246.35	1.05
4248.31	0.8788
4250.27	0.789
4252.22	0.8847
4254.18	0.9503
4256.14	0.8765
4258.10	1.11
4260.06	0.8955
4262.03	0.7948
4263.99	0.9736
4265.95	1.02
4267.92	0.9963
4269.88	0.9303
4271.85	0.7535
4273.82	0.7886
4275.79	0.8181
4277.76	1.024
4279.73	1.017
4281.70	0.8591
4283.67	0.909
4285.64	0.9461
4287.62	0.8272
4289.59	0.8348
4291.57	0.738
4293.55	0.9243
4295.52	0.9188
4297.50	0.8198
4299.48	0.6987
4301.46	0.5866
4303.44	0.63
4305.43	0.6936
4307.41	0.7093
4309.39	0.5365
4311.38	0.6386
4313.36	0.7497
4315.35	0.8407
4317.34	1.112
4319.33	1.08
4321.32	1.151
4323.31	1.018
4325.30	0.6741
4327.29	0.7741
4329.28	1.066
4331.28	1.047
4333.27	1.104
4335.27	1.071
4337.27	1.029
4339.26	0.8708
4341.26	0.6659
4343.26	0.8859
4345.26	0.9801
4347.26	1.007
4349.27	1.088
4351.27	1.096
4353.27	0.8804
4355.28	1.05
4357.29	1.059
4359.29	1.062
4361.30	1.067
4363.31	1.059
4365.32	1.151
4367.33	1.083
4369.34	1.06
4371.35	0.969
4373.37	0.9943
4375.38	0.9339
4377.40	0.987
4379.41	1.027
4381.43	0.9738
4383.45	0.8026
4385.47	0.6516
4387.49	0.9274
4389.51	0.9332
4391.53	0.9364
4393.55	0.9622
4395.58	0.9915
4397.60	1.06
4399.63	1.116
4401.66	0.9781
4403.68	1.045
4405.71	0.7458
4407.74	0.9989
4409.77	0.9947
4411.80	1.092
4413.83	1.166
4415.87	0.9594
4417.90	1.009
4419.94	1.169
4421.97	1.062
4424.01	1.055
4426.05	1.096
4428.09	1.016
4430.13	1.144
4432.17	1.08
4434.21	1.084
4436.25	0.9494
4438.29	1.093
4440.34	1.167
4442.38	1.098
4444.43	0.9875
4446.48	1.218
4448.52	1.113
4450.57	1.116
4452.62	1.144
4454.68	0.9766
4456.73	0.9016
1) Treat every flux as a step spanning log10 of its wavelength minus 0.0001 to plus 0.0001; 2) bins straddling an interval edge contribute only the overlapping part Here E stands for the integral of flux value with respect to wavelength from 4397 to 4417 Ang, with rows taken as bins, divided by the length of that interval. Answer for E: 1.01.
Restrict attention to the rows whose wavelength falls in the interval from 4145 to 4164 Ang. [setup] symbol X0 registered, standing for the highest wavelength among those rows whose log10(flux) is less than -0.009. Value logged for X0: 4155.43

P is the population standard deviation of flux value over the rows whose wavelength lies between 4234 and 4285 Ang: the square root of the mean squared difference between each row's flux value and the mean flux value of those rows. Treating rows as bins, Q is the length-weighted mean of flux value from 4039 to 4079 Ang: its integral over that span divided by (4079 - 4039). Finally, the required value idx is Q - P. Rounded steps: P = 0.087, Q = 0.892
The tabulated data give 0.804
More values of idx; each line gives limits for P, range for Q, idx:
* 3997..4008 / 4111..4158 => 0.910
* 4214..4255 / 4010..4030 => 0.844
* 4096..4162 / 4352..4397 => 0.897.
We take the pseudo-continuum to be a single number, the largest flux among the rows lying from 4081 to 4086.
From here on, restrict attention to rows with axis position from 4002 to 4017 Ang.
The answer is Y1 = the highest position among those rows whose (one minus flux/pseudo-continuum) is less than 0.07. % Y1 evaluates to 4016.21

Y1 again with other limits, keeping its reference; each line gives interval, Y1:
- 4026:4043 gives 4042.18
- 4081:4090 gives 4088.99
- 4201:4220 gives 4219.06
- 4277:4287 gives 4279.73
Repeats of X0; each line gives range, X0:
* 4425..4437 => 4436.25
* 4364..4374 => 4371.35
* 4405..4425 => 4415.87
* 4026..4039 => 4034.74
